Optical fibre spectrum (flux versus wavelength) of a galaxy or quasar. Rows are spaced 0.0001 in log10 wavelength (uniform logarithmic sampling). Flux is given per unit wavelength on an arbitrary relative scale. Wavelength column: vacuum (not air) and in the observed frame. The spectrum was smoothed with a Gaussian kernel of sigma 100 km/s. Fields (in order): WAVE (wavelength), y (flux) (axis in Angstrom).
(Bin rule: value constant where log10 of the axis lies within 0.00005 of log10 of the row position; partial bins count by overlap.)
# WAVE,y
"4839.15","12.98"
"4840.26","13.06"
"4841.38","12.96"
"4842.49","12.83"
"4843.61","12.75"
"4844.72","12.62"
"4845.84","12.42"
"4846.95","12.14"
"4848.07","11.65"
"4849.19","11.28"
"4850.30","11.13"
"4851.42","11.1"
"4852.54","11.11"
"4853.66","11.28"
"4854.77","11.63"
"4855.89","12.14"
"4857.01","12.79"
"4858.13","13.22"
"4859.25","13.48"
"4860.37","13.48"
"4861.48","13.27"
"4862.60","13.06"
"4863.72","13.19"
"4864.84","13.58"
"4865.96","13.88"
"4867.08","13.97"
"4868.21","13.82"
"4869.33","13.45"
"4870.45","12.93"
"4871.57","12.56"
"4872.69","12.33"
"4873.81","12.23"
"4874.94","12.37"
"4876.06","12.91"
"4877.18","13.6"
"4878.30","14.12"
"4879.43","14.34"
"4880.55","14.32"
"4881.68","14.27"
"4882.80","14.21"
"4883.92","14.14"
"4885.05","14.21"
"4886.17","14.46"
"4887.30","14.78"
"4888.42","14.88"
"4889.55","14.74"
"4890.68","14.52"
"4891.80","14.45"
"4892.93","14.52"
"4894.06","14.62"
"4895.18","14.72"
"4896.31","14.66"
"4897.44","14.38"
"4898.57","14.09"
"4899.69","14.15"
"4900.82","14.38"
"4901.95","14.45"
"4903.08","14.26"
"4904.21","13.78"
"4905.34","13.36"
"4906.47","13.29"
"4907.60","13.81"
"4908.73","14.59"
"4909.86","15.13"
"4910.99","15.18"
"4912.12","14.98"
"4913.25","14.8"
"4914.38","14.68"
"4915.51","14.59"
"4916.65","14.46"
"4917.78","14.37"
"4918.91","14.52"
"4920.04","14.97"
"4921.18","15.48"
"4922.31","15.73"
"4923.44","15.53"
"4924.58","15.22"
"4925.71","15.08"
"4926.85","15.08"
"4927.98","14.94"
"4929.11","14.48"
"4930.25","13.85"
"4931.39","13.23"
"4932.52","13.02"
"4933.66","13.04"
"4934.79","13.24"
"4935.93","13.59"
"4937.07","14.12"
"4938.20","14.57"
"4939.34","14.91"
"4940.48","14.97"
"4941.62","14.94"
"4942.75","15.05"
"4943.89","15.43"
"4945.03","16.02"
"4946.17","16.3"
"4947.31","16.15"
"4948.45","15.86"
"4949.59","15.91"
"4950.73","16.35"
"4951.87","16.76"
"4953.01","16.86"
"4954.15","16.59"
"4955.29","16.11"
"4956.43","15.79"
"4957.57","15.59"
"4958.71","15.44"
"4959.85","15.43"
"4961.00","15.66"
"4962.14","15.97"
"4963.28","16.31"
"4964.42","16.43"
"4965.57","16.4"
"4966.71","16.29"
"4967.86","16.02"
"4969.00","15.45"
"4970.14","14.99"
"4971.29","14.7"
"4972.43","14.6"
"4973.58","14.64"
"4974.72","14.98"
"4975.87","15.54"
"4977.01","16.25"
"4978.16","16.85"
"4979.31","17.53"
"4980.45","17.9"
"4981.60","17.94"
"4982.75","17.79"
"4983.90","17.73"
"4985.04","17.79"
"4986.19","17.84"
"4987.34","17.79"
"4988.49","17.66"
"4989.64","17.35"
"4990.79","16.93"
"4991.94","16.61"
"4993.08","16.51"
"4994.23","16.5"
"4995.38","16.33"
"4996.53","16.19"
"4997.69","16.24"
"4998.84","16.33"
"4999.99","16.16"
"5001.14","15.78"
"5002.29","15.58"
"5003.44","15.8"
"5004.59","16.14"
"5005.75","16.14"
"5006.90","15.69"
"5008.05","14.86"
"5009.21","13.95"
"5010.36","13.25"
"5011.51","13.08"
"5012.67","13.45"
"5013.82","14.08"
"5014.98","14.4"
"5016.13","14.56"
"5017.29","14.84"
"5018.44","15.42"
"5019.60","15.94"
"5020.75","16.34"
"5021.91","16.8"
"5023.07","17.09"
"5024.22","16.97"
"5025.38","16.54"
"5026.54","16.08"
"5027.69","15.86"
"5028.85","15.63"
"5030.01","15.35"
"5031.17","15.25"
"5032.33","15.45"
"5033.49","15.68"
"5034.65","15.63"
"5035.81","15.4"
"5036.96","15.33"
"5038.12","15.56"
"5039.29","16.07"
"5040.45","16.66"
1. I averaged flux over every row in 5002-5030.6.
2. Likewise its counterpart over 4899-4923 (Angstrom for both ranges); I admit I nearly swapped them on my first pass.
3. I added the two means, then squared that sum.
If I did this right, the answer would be 893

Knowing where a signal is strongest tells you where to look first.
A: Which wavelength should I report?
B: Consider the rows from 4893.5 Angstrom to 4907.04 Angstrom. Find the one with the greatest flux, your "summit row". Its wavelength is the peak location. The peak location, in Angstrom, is 4895.18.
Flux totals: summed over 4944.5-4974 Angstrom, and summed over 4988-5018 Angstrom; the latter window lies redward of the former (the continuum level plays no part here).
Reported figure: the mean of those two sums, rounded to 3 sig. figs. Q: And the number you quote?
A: 409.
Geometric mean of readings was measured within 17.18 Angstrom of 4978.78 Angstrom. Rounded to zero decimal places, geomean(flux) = 16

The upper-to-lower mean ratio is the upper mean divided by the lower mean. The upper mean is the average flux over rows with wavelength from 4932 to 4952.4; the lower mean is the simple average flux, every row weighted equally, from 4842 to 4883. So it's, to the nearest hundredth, 1.17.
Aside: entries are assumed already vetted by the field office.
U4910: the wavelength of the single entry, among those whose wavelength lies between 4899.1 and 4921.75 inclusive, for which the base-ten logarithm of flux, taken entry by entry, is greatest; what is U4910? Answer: 4921.18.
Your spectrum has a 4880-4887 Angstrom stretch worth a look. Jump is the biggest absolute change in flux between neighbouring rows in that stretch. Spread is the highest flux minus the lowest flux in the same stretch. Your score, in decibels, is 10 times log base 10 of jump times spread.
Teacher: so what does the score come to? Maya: -11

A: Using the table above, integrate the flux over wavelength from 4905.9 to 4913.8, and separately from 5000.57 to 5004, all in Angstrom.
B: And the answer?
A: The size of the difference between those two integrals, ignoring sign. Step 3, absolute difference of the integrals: 61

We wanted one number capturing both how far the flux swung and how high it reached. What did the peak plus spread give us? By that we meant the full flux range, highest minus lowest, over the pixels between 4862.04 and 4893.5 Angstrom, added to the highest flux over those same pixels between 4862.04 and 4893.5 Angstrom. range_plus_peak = 17.5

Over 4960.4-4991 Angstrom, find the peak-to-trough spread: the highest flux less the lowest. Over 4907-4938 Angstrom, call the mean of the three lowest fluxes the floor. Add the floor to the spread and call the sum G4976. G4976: 16.4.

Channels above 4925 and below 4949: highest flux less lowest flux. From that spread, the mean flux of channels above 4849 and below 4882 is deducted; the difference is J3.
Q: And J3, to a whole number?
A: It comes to -10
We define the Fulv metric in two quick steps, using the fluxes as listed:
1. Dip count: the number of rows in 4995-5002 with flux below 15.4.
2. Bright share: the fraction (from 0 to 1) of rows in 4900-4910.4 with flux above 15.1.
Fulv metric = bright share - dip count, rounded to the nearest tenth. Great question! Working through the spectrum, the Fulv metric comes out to 0.1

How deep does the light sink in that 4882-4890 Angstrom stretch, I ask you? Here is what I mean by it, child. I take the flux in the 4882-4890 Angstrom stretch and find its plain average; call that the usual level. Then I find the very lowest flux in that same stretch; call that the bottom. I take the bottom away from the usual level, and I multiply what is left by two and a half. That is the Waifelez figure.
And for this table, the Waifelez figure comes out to 0.87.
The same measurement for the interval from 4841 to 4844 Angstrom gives 0.24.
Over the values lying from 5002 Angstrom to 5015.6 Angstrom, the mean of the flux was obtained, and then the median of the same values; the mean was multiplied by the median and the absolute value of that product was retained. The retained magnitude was 215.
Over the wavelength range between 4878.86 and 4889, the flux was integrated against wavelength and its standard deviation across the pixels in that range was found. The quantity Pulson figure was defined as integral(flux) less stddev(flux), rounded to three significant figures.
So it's 146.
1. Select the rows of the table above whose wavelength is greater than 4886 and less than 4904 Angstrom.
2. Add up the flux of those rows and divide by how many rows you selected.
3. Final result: 14.5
